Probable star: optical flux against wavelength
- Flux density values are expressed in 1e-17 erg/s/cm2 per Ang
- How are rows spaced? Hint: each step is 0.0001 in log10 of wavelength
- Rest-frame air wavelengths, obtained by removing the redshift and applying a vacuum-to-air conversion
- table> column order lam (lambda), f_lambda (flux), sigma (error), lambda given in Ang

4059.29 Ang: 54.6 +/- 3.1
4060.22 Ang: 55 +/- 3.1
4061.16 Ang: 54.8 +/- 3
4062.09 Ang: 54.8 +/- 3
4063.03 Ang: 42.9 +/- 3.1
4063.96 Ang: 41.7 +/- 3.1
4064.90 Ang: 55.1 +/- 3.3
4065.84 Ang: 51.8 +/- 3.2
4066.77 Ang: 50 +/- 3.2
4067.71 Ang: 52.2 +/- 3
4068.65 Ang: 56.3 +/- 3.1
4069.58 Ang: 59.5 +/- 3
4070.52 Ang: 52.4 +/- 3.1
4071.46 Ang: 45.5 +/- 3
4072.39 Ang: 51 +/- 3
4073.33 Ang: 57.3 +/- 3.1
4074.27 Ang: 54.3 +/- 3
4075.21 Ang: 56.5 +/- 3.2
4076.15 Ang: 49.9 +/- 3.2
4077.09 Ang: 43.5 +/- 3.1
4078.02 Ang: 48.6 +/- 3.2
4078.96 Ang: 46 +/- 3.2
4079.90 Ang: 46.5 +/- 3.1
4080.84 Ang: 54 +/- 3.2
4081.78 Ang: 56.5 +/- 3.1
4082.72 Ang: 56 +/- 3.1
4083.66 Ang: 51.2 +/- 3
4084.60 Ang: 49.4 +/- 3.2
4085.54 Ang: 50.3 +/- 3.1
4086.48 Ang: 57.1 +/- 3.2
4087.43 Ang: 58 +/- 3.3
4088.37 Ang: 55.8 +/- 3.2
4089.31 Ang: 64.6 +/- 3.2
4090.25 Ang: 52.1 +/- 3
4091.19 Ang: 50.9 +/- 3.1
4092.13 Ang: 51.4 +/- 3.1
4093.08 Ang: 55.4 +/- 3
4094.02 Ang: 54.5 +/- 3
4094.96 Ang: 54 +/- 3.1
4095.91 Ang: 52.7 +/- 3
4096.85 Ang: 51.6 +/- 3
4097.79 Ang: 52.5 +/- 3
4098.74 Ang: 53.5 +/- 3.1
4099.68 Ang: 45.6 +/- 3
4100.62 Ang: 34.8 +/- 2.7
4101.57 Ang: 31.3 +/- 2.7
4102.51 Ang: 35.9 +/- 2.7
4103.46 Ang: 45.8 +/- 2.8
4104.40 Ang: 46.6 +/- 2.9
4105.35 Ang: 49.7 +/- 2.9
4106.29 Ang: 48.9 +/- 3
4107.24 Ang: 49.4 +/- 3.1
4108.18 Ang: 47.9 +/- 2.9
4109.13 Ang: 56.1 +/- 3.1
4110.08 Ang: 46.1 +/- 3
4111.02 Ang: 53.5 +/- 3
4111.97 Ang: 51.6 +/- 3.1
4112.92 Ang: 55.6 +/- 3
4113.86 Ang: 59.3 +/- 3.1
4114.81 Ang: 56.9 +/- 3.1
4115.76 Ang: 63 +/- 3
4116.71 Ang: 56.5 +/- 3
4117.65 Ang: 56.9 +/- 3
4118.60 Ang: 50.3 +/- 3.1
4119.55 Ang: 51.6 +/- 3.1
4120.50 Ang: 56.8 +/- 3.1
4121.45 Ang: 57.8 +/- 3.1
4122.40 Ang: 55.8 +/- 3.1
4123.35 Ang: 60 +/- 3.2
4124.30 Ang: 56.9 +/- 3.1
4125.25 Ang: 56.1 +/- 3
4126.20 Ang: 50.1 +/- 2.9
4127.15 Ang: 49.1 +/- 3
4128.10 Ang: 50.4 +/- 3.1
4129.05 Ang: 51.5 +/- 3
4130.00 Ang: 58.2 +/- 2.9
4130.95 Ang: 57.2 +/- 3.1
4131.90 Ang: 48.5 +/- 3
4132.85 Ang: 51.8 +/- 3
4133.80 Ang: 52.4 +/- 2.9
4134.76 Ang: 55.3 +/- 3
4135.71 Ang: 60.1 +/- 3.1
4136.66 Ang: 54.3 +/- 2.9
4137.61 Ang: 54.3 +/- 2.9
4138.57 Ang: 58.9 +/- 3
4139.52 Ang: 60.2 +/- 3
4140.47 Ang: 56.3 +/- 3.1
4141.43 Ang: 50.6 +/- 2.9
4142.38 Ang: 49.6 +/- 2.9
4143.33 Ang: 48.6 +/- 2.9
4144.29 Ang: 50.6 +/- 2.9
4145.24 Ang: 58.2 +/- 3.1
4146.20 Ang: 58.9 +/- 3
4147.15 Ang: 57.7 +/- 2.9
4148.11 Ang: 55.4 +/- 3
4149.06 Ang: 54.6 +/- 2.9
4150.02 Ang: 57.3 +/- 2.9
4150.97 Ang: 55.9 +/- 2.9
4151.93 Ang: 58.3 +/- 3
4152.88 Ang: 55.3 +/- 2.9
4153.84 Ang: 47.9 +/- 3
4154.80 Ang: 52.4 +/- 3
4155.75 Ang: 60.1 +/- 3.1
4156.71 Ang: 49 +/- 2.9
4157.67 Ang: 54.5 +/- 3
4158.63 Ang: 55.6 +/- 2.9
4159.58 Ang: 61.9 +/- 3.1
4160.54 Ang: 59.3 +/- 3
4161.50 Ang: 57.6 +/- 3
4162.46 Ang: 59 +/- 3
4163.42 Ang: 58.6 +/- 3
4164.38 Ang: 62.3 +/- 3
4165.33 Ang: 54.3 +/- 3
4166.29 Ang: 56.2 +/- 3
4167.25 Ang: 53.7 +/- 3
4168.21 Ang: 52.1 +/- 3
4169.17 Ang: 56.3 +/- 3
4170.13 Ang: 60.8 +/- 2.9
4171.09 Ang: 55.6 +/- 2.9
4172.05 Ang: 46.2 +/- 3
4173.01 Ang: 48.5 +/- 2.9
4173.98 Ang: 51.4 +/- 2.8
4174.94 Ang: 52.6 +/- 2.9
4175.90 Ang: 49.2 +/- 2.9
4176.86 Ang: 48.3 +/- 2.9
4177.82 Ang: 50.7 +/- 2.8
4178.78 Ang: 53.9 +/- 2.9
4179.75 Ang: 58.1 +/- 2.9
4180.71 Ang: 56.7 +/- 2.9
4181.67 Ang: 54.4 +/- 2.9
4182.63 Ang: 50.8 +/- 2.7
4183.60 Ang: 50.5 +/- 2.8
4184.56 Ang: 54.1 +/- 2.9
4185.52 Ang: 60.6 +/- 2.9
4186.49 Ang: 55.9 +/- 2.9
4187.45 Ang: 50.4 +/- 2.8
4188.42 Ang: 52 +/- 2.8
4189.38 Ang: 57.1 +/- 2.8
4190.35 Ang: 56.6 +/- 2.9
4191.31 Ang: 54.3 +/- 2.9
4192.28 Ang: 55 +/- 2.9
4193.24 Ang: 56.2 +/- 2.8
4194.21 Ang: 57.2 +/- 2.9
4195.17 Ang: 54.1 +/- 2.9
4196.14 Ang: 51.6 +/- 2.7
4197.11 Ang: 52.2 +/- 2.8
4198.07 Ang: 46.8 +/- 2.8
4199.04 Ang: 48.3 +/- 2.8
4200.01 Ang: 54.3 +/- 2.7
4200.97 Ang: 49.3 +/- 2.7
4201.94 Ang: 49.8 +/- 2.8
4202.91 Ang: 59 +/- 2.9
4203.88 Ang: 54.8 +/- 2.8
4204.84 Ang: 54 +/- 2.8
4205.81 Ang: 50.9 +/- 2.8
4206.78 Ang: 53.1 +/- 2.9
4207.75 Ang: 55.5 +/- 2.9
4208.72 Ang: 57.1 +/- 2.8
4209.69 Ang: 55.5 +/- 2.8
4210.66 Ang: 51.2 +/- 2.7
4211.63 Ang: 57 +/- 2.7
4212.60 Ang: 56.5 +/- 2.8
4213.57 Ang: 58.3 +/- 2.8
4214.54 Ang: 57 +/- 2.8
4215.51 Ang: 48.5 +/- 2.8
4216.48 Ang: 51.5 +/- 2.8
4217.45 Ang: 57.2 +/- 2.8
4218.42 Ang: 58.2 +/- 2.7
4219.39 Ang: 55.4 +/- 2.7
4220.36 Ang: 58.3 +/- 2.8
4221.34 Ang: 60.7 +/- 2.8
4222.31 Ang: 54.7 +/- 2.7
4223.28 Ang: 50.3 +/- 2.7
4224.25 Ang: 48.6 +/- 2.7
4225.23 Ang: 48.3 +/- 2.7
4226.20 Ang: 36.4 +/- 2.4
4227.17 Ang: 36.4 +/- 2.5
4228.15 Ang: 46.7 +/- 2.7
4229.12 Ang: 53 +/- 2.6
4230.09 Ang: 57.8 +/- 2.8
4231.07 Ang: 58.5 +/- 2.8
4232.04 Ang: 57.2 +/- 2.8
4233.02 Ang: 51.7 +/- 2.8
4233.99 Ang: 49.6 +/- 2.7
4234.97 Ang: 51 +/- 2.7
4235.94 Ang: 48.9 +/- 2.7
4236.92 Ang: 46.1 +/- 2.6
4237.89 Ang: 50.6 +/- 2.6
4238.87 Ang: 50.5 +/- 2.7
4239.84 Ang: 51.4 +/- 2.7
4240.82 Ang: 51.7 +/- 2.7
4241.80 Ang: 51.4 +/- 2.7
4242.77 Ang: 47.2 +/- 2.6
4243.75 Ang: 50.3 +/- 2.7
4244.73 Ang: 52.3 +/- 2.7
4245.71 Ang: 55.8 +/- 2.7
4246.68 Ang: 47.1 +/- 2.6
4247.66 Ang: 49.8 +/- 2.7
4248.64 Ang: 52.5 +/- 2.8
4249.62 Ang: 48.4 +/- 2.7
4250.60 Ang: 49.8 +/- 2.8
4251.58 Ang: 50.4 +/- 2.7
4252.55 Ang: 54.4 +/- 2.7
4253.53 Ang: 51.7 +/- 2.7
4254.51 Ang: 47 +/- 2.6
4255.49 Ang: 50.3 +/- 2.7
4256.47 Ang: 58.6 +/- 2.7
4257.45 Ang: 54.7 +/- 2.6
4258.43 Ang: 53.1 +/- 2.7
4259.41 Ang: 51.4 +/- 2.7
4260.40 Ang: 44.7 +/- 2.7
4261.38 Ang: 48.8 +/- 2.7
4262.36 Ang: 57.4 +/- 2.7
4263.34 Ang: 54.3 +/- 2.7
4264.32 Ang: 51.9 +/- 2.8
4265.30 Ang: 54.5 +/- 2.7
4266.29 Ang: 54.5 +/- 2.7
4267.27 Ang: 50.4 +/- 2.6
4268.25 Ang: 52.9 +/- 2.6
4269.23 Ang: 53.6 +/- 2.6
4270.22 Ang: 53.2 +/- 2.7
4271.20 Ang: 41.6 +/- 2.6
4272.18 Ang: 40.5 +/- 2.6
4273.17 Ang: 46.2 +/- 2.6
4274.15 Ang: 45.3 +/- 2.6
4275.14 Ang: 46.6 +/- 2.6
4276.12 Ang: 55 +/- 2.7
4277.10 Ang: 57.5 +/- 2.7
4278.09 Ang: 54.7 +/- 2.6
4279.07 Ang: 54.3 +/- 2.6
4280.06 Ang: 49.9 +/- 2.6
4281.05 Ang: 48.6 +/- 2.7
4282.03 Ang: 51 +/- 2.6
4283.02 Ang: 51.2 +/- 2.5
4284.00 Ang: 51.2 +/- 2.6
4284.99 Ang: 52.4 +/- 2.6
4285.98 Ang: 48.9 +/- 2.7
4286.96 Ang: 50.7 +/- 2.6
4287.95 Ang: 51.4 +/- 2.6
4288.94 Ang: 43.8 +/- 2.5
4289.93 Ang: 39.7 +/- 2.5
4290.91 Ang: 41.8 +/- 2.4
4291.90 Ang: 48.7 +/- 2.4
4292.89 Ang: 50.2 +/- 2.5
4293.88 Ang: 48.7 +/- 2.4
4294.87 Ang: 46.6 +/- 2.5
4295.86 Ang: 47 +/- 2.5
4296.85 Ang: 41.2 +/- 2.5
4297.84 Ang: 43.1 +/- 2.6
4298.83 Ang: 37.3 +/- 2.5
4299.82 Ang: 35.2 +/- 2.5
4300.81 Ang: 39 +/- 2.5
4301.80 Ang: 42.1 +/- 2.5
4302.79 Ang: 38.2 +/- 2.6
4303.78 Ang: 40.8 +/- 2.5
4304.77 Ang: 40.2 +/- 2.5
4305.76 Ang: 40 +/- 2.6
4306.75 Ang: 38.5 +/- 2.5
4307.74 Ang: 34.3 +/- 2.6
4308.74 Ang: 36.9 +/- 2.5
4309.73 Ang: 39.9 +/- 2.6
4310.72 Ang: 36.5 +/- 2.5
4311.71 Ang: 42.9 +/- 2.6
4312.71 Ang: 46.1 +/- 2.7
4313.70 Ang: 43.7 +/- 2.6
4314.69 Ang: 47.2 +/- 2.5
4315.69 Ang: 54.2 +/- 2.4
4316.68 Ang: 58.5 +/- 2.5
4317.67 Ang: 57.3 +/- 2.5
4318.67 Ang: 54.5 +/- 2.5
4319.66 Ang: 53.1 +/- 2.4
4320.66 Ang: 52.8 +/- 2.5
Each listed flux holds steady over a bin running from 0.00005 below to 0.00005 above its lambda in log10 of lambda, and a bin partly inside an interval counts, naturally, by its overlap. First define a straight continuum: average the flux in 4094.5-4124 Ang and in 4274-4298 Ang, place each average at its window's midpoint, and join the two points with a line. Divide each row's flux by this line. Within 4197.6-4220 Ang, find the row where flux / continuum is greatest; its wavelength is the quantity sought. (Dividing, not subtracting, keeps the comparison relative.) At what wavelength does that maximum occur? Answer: 4202.91 Ang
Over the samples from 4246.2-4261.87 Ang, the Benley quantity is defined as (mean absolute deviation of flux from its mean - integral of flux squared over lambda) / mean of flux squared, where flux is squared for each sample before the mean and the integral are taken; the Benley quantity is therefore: -15.7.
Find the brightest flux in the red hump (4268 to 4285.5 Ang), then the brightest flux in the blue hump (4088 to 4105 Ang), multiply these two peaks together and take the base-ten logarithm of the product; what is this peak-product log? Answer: 3.57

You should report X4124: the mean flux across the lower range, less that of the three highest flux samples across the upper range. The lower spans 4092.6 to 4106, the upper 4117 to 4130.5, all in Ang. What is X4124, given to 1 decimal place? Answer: -11.2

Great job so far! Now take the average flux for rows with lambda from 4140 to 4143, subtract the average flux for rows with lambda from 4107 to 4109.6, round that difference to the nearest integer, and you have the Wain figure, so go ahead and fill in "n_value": 1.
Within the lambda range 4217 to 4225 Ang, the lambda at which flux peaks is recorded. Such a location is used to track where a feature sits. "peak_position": 4221.34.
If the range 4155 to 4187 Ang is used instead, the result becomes 4164.38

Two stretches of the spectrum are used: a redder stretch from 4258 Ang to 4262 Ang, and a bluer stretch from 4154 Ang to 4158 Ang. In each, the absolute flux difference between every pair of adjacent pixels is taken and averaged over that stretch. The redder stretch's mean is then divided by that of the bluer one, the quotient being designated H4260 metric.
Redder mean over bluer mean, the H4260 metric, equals 0.5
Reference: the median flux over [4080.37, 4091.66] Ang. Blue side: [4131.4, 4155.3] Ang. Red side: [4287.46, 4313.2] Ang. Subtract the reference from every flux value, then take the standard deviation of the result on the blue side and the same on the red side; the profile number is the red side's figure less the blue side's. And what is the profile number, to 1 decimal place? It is 0.9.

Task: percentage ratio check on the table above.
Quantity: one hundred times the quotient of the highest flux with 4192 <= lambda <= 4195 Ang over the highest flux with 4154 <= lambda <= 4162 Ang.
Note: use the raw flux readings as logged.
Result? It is 92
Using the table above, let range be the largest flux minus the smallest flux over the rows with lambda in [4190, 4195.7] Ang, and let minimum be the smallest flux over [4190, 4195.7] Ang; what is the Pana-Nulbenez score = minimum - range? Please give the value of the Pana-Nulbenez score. 51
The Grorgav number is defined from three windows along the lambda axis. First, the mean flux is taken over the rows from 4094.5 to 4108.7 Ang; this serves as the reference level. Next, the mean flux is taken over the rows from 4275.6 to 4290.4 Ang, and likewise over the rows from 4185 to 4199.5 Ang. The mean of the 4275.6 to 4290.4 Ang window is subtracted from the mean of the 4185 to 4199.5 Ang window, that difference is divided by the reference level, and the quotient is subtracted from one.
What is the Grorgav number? 0.93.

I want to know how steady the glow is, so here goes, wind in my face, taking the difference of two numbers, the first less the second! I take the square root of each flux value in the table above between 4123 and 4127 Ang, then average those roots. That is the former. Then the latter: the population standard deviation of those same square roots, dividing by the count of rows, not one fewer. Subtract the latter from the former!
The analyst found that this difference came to 7.2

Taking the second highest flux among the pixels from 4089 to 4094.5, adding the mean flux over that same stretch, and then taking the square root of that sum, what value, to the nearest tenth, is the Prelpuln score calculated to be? 10.5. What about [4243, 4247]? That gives 10.2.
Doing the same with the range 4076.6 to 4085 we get 10.3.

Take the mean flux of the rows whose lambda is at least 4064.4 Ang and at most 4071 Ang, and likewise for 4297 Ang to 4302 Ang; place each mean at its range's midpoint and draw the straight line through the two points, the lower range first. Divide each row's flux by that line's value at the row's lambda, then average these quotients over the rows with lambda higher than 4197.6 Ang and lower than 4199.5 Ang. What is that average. 1.04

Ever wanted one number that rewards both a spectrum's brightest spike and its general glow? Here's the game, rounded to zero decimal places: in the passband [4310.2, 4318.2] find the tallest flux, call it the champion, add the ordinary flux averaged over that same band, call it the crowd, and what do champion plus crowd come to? 107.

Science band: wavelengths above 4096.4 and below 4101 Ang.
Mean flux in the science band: 48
